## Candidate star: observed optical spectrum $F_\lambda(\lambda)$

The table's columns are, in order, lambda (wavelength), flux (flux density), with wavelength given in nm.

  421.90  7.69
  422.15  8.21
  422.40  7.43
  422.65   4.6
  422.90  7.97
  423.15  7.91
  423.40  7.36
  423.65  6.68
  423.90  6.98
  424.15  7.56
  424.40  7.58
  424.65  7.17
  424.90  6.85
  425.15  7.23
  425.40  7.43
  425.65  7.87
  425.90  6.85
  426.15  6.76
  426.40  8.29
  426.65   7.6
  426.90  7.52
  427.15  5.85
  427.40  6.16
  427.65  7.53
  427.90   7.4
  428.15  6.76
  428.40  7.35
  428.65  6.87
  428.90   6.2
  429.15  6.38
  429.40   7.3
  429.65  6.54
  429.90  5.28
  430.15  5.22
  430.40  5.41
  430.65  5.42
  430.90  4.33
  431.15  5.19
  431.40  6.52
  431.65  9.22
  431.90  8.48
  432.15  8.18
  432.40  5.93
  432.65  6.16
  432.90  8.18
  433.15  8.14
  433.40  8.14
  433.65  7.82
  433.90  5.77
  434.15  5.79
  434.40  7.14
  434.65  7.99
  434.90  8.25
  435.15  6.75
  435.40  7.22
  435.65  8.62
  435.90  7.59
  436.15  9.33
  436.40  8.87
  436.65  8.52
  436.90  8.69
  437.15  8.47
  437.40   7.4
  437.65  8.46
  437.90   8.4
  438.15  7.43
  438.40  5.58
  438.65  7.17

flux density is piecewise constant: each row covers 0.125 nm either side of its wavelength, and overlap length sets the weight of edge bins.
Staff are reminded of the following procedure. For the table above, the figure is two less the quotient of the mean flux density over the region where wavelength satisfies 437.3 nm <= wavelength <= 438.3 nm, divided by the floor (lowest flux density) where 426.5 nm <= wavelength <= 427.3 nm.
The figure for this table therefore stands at 0.65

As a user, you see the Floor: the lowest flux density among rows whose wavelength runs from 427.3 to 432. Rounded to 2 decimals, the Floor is 4.33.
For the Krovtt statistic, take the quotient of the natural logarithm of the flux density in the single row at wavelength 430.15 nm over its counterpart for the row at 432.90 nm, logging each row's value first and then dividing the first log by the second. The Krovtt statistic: 0.79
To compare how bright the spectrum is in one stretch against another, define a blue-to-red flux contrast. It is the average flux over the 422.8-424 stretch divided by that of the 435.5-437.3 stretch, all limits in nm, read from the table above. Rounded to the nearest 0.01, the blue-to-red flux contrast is 0.86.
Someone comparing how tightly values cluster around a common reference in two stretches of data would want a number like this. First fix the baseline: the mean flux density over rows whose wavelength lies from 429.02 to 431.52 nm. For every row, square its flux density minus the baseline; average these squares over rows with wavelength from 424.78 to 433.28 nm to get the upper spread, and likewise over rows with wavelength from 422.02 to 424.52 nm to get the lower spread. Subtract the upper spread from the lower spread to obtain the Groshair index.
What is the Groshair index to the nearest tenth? 0.7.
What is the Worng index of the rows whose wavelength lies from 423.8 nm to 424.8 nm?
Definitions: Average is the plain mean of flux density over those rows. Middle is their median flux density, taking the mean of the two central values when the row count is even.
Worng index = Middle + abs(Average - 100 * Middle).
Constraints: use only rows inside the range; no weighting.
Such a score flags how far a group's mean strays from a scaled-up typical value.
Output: 737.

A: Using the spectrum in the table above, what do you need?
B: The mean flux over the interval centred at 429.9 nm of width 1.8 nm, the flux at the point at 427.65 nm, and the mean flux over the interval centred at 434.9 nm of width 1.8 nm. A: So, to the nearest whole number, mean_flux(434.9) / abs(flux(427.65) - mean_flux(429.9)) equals 5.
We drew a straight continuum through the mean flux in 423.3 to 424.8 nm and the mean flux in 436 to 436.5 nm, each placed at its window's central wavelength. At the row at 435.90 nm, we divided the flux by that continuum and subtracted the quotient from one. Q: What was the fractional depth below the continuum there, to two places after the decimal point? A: 0.16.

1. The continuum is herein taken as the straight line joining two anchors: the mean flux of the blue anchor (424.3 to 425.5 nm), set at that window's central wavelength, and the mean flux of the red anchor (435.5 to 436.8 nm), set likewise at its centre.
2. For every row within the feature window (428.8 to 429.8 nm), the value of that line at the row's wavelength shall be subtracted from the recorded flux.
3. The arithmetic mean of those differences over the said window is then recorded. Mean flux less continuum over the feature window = -1.2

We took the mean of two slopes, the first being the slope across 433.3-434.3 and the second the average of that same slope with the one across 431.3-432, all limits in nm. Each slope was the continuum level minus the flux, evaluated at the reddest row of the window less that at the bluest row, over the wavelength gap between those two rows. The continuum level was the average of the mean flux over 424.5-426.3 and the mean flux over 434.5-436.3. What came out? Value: 1.4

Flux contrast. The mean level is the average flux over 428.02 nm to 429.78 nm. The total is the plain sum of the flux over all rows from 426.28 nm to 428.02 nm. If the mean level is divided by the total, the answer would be 0.134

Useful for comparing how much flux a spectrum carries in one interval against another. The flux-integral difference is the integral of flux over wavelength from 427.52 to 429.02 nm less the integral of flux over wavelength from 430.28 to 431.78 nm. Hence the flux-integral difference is 1.5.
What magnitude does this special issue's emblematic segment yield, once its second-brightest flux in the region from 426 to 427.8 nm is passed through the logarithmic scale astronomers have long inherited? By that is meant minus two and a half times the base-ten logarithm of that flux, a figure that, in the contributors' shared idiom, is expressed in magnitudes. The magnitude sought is -2.202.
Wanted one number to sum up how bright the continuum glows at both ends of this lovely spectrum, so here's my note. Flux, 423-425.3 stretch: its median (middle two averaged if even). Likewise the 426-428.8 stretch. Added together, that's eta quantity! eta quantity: 14.6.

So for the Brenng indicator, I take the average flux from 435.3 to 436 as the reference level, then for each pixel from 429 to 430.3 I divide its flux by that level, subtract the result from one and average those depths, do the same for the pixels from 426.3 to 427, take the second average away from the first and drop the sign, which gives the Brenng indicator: 0.21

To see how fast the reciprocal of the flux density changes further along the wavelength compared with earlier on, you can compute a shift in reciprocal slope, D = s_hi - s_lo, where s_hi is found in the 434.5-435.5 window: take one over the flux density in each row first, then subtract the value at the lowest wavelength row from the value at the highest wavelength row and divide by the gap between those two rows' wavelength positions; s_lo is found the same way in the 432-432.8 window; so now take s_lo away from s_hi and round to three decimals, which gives -0.062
